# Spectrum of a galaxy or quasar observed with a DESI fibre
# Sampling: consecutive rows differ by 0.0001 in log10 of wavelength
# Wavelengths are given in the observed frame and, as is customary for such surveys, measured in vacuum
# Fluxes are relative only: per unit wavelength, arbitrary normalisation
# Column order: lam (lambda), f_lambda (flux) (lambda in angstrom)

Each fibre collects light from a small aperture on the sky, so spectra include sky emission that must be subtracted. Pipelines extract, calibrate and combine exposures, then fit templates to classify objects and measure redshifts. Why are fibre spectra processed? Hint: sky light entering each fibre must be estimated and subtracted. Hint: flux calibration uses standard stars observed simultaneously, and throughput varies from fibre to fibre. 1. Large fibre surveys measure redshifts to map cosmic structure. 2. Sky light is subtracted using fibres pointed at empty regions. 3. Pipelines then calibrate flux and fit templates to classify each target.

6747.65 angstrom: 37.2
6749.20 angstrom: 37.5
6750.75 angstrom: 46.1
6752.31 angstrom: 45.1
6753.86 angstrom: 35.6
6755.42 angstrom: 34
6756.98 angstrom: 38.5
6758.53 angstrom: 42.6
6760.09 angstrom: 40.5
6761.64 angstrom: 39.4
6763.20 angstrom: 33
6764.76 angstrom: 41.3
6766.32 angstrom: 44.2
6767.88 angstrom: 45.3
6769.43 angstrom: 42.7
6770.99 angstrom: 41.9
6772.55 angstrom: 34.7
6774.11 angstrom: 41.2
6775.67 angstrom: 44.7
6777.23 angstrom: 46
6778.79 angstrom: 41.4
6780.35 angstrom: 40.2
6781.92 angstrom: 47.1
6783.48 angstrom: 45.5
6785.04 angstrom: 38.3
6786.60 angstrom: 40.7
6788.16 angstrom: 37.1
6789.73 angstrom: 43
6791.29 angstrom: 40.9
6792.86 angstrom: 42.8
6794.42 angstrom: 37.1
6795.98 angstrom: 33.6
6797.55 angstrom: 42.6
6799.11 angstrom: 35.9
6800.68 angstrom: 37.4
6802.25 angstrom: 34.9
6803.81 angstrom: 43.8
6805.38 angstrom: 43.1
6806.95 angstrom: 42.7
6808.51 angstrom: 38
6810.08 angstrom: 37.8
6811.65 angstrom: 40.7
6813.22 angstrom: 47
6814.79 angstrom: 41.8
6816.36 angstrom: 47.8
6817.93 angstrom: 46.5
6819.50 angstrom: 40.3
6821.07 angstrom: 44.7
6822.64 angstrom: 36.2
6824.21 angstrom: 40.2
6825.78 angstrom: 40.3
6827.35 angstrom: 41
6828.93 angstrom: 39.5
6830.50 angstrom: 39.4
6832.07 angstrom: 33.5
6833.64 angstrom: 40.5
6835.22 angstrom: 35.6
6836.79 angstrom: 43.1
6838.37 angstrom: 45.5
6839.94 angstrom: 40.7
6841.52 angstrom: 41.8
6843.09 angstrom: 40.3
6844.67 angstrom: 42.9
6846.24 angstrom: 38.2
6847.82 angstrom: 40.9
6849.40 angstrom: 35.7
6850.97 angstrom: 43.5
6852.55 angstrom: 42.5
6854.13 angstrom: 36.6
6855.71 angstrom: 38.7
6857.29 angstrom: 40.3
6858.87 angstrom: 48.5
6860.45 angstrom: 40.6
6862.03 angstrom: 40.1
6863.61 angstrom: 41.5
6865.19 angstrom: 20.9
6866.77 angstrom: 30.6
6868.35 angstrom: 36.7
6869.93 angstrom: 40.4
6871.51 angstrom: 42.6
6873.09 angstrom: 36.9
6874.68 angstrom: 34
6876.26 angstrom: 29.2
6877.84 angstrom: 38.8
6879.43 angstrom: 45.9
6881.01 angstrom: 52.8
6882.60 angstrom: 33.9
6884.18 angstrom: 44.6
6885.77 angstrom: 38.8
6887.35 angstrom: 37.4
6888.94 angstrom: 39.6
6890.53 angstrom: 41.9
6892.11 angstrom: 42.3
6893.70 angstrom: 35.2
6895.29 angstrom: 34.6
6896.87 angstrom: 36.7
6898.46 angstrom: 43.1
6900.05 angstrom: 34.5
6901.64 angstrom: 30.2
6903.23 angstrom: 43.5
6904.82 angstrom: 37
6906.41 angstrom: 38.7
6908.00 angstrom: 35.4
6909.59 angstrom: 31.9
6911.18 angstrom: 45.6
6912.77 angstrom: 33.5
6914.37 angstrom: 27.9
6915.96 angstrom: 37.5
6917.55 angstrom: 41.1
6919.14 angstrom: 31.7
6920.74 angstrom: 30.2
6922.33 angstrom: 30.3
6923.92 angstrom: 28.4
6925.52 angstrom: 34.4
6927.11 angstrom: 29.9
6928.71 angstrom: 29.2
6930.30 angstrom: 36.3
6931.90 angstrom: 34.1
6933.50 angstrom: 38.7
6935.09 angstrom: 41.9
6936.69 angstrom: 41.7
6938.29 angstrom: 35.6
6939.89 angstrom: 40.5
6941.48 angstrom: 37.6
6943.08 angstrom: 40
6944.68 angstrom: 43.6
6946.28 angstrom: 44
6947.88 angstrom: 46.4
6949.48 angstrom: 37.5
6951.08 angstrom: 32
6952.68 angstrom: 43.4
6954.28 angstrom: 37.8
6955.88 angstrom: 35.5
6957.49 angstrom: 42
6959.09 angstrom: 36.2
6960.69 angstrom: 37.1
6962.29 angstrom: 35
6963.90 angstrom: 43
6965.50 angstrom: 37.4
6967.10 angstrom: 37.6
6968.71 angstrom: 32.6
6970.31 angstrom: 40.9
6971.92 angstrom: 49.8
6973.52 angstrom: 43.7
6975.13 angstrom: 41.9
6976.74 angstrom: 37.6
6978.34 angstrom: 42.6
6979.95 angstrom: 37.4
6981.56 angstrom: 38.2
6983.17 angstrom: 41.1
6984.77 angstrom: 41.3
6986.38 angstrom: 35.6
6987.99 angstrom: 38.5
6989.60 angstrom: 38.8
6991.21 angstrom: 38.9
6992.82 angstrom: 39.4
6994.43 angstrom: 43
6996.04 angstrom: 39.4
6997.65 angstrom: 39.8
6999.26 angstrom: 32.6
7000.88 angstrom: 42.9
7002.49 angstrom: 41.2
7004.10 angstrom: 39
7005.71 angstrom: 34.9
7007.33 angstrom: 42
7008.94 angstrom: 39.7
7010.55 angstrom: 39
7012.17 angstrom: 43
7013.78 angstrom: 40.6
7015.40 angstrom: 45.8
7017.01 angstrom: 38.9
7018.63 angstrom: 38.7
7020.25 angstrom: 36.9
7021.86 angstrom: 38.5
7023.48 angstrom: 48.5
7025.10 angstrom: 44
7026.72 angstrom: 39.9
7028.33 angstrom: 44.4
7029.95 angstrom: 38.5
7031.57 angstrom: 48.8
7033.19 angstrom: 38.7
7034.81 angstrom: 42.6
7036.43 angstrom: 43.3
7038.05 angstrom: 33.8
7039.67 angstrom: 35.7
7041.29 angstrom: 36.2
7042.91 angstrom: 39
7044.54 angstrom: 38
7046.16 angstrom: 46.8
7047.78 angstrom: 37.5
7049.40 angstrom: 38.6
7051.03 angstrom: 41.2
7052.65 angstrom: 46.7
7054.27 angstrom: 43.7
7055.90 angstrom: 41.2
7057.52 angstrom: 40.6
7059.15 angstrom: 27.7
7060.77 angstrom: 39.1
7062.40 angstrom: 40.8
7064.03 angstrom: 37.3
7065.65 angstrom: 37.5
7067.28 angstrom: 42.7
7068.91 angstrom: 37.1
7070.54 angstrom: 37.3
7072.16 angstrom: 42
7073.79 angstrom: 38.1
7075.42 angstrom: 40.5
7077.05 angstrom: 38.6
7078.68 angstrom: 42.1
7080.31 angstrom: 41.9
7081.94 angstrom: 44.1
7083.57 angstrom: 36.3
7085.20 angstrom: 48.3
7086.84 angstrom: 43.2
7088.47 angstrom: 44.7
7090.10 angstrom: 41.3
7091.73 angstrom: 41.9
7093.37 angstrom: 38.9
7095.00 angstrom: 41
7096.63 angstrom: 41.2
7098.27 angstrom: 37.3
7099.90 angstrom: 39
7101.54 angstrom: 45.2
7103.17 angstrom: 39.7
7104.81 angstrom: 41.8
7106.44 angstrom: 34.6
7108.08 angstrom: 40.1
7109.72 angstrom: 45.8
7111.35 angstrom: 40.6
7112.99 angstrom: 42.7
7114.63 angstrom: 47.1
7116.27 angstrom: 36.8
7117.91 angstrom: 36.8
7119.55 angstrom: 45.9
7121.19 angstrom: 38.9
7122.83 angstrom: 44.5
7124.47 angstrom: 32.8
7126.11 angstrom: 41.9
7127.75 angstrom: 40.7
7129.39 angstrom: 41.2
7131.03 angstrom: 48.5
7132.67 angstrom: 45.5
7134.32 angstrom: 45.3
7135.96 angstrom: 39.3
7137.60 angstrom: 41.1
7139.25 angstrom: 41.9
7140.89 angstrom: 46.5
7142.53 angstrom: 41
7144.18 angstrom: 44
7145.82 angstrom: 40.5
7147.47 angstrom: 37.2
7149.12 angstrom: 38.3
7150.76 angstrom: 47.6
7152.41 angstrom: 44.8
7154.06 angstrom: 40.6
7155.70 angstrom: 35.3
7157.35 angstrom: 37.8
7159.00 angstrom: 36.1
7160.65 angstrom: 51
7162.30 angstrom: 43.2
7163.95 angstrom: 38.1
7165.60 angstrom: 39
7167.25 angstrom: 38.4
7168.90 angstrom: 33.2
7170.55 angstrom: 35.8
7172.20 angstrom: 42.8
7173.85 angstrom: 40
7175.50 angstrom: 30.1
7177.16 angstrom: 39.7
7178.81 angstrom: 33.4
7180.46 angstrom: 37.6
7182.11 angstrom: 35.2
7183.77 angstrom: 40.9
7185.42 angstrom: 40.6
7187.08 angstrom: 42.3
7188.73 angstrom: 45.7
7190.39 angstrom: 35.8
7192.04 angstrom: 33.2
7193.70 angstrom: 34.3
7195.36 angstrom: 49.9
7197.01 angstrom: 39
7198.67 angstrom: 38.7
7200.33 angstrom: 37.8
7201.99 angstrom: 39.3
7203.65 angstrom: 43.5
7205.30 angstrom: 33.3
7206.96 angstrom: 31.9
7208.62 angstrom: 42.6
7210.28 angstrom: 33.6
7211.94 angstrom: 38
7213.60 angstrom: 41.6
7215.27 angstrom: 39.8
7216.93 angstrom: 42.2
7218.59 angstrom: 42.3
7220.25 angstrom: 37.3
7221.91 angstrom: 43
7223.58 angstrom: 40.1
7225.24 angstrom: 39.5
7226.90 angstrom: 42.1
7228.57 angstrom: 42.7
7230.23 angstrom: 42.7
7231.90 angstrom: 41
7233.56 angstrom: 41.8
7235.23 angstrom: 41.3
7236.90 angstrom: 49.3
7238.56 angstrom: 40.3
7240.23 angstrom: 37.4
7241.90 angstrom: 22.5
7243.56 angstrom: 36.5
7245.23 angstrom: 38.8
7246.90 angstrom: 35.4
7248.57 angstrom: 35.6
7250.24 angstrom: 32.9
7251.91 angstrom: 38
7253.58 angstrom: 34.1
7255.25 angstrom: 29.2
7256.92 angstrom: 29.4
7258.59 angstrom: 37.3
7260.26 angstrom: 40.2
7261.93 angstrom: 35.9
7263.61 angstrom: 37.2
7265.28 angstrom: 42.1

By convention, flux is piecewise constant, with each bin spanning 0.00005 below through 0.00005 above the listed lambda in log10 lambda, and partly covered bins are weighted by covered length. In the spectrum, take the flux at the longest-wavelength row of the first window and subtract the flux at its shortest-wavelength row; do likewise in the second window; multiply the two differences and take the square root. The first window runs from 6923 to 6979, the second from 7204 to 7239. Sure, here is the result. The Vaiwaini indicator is 10.0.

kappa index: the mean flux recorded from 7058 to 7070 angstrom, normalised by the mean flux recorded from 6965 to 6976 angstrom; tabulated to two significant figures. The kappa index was 0.92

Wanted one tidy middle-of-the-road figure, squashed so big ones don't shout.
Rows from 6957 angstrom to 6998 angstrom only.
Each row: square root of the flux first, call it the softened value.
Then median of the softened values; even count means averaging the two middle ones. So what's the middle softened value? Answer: 6.26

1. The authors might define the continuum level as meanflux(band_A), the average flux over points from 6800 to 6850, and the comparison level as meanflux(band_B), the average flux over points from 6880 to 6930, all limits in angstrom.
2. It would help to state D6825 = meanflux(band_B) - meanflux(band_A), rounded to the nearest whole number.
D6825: -4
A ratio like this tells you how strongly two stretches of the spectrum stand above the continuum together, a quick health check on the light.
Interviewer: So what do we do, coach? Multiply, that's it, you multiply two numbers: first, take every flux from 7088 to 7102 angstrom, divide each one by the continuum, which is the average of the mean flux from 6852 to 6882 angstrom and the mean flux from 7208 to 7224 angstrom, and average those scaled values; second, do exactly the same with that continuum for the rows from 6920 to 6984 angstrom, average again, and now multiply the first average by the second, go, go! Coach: 1.01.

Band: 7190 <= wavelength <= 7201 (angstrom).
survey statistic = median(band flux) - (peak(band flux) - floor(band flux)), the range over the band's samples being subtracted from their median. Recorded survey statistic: 21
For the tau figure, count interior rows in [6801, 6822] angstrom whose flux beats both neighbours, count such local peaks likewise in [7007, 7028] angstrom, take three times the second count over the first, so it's 3.0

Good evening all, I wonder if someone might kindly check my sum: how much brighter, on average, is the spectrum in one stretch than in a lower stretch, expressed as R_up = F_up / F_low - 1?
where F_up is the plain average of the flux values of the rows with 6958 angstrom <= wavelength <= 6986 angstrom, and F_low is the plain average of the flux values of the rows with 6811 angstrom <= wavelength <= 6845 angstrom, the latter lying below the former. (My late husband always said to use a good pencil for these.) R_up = -0.042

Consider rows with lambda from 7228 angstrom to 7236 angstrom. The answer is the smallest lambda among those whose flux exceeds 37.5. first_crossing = 7228.57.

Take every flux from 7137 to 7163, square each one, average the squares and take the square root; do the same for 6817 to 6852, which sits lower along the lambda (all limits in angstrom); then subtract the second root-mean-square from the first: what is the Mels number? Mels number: 1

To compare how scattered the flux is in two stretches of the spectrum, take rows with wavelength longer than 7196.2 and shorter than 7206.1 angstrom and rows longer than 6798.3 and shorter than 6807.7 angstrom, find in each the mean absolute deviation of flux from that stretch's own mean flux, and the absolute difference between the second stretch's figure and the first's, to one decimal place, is 1.5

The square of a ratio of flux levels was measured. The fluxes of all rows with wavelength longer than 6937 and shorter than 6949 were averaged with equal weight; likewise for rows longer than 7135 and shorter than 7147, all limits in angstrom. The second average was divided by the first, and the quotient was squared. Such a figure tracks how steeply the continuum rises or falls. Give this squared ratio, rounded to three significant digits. 1.05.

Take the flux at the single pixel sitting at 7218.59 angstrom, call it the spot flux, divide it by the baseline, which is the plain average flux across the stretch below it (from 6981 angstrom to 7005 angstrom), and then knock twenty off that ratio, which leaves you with -18.9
